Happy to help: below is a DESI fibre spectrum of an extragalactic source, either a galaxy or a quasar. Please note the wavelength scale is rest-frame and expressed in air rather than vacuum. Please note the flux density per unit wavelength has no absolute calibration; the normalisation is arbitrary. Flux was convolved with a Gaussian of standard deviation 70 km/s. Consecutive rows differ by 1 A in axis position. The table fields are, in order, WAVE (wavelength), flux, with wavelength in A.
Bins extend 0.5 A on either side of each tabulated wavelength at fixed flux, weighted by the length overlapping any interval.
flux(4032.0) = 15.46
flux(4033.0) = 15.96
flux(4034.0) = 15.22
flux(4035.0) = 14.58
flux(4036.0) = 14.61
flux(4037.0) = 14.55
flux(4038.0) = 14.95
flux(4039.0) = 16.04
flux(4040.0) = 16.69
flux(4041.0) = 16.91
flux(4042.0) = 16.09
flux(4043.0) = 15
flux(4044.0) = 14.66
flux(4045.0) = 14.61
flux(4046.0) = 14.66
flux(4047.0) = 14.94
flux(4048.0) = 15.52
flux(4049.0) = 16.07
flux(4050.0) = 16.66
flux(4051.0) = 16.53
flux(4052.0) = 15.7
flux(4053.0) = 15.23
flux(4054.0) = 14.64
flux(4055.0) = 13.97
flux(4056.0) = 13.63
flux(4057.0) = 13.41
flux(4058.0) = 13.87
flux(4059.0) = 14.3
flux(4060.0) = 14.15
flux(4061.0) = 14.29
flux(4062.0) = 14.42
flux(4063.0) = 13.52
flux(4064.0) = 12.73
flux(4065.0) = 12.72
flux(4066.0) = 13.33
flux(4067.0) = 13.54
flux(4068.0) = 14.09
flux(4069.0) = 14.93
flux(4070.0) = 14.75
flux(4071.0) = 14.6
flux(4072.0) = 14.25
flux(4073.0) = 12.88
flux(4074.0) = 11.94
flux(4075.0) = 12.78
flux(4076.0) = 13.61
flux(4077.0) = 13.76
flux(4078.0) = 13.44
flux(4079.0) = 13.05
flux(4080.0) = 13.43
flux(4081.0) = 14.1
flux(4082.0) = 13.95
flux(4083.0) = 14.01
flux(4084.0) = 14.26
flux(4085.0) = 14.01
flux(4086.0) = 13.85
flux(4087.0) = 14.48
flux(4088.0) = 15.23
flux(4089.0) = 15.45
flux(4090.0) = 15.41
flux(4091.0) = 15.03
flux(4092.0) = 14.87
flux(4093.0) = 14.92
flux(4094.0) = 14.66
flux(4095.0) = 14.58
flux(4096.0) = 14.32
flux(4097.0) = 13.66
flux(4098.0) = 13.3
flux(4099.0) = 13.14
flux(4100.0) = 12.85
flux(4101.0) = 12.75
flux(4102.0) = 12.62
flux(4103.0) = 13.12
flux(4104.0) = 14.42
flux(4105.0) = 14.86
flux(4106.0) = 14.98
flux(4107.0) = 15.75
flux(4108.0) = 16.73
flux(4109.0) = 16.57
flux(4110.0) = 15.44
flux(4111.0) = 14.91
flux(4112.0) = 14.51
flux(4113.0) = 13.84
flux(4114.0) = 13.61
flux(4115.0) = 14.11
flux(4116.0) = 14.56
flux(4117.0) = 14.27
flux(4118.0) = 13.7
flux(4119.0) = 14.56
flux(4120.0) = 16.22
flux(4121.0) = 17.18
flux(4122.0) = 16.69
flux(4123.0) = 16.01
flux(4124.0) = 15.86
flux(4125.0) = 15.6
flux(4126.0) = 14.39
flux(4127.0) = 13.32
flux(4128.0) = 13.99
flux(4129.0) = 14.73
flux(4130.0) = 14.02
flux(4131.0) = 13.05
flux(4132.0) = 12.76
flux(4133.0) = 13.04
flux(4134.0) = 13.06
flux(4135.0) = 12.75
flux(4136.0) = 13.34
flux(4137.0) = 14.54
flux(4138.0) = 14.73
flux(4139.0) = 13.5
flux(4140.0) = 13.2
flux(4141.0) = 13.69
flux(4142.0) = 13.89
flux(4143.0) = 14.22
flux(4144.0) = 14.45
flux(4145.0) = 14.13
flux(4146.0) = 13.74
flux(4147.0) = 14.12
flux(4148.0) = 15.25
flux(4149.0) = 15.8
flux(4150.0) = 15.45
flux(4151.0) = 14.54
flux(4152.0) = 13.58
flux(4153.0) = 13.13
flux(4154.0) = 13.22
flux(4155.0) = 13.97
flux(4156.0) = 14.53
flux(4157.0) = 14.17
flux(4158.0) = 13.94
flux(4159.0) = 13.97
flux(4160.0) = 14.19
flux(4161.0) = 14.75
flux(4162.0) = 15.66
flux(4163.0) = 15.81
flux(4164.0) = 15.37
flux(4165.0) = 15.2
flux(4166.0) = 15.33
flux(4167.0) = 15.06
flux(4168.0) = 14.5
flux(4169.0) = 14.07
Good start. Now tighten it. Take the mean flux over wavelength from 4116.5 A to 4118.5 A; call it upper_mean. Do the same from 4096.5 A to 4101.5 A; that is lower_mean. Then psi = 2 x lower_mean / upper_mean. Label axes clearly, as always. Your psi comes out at 1.88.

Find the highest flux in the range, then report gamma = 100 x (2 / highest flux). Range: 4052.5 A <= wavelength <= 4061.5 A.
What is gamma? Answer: 13.1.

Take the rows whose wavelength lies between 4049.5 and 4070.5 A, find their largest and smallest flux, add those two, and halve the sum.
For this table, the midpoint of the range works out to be 14.7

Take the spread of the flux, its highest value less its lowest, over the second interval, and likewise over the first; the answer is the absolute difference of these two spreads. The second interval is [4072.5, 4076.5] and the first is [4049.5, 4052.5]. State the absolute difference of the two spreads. 0.710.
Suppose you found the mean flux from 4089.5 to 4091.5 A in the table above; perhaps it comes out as 15.2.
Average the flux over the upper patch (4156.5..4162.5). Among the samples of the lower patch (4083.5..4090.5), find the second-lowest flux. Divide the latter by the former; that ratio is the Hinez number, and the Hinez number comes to 0.97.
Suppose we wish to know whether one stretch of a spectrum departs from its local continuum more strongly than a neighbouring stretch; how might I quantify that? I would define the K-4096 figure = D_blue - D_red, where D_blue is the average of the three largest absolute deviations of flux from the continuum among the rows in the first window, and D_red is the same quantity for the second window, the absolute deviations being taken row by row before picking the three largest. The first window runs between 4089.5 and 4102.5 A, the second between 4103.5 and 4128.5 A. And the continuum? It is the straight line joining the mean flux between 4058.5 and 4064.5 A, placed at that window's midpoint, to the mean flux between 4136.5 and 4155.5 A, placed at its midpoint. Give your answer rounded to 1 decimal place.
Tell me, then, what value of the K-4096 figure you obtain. -1.4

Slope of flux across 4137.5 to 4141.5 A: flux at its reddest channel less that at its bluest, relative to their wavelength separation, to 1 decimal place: -0.3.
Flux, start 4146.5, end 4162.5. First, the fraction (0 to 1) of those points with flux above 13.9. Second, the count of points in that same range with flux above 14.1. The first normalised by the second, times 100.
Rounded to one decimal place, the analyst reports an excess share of 8.1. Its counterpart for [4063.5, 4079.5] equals 7.8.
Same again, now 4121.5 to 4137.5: 8.0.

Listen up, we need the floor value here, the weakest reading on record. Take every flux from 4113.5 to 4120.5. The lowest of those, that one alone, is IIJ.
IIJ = 13.61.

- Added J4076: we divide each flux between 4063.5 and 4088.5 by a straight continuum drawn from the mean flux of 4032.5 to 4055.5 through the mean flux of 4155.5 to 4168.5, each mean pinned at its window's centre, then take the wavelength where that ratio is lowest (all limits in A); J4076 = 4074.0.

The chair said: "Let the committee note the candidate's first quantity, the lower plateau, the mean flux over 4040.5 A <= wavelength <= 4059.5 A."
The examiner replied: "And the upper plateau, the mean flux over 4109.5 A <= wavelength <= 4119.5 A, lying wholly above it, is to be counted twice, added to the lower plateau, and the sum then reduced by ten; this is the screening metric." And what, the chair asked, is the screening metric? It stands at 33.8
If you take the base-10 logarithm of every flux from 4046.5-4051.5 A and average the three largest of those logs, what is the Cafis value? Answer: 1.22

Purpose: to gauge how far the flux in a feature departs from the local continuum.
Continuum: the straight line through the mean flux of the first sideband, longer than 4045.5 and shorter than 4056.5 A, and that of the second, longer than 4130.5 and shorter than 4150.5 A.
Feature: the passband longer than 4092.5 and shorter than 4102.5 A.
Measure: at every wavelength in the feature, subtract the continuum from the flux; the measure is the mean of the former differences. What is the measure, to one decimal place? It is -0.9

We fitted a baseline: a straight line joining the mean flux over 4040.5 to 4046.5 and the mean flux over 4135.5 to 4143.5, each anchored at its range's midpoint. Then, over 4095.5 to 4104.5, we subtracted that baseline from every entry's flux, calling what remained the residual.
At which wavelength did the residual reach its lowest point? 4102.0 A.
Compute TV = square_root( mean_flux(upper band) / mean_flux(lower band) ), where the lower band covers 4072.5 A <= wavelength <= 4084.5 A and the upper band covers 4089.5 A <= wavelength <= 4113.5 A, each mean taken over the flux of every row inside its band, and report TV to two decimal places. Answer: 1.04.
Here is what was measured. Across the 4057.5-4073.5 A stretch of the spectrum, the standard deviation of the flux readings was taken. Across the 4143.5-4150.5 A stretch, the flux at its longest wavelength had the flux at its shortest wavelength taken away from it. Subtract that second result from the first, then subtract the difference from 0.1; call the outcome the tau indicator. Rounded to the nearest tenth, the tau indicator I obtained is 0.4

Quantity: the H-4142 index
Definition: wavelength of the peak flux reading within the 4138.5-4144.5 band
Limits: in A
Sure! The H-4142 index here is 4144.0 A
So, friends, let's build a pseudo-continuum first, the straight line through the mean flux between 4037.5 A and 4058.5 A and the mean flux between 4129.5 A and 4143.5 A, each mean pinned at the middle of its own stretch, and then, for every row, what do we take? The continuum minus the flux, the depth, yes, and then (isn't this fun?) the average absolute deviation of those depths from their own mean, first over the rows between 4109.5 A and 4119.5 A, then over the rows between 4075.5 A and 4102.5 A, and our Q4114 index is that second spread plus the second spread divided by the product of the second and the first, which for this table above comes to 3.02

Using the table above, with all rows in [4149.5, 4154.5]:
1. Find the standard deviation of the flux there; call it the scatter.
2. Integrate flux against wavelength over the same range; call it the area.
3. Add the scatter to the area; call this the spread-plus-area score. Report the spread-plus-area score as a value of 71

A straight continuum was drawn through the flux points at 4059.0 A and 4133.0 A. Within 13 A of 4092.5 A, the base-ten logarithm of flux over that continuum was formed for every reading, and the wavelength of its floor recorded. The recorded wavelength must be 4102.0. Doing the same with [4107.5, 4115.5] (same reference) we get 4114.0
